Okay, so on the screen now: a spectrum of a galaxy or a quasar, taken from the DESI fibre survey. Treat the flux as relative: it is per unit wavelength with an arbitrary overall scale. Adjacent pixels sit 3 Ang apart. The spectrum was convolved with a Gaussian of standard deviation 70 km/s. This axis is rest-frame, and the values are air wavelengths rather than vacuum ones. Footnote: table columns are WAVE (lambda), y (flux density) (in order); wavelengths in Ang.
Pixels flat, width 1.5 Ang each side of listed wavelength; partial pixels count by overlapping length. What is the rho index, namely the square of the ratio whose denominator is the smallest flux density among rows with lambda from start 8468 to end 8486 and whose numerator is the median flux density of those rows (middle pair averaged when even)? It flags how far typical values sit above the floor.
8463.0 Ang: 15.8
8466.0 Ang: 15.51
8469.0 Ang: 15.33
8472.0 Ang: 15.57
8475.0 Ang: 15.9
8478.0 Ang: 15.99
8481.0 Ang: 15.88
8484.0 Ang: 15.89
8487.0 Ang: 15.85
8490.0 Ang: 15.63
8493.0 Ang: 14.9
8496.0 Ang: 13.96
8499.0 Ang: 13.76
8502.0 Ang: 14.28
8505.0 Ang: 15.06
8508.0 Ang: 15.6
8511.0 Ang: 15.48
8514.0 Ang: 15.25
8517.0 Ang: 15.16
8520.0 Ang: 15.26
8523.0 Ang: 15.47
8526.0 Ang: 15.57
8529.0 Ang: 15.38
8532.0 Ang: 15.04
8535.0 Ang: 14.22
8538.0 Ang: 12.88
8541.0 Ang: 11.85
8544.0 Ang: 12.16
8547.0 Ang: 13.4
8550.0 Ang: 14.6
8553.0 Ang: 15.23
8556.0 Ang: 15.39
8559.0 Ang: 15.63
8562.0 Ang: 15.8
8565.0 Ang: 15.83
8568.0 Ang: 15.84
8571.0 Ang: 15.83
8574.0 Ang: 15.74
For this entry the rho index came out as 1.07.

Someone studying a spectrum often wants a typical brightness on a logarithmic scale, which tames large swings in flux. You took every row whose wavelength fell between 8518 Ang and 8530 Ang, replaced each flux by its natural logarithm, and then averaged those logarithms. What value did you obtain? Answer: 2.74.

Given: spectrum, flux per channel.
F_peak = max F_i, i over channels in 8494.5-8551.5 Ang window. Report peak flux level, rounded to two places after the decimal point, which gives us 15.60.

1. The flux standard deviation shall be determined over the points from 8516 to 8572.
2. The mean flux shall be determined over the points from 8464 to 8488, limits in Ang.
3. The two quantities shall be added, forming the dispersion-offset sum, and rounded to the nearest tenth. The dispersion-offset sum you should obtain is 17.0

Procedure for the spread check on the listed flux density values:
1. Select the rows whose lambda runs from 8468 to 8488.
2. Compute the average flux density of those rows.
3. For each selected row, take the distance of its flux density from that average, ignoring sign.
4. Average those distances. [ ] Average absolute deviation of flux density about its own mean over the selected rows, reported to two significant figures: 0.18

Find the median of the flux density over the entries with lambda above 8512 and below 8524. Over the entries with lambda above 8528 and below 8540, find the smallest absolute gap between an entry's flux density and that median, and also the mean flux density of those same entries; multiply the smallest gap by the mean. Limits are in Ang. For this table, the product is 1.8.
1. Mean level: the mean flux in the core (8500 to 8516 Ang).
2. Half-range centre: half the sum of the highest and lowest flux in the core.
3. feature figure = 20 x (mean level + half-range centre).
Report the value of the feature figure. 601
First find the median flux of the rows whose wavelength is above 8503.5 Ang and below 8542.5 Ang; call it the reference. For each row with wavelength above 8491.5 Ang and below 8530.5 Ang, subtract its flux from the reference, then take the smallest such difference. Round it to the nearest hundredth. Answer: -0.35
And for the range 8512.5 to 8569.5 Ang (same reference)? -0.59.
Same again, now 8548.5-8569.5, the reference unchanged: -0.59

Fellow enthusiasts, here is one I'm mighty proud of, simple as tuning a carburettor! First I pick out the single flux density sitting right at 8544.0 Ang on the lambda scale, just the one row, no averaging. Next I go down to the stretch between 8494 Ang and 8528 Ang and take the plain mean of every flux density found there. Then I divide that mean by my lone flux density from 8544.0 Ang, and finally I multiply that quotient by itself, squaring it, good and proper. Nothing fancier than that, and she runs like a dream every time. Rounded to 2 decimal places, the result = 1.52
